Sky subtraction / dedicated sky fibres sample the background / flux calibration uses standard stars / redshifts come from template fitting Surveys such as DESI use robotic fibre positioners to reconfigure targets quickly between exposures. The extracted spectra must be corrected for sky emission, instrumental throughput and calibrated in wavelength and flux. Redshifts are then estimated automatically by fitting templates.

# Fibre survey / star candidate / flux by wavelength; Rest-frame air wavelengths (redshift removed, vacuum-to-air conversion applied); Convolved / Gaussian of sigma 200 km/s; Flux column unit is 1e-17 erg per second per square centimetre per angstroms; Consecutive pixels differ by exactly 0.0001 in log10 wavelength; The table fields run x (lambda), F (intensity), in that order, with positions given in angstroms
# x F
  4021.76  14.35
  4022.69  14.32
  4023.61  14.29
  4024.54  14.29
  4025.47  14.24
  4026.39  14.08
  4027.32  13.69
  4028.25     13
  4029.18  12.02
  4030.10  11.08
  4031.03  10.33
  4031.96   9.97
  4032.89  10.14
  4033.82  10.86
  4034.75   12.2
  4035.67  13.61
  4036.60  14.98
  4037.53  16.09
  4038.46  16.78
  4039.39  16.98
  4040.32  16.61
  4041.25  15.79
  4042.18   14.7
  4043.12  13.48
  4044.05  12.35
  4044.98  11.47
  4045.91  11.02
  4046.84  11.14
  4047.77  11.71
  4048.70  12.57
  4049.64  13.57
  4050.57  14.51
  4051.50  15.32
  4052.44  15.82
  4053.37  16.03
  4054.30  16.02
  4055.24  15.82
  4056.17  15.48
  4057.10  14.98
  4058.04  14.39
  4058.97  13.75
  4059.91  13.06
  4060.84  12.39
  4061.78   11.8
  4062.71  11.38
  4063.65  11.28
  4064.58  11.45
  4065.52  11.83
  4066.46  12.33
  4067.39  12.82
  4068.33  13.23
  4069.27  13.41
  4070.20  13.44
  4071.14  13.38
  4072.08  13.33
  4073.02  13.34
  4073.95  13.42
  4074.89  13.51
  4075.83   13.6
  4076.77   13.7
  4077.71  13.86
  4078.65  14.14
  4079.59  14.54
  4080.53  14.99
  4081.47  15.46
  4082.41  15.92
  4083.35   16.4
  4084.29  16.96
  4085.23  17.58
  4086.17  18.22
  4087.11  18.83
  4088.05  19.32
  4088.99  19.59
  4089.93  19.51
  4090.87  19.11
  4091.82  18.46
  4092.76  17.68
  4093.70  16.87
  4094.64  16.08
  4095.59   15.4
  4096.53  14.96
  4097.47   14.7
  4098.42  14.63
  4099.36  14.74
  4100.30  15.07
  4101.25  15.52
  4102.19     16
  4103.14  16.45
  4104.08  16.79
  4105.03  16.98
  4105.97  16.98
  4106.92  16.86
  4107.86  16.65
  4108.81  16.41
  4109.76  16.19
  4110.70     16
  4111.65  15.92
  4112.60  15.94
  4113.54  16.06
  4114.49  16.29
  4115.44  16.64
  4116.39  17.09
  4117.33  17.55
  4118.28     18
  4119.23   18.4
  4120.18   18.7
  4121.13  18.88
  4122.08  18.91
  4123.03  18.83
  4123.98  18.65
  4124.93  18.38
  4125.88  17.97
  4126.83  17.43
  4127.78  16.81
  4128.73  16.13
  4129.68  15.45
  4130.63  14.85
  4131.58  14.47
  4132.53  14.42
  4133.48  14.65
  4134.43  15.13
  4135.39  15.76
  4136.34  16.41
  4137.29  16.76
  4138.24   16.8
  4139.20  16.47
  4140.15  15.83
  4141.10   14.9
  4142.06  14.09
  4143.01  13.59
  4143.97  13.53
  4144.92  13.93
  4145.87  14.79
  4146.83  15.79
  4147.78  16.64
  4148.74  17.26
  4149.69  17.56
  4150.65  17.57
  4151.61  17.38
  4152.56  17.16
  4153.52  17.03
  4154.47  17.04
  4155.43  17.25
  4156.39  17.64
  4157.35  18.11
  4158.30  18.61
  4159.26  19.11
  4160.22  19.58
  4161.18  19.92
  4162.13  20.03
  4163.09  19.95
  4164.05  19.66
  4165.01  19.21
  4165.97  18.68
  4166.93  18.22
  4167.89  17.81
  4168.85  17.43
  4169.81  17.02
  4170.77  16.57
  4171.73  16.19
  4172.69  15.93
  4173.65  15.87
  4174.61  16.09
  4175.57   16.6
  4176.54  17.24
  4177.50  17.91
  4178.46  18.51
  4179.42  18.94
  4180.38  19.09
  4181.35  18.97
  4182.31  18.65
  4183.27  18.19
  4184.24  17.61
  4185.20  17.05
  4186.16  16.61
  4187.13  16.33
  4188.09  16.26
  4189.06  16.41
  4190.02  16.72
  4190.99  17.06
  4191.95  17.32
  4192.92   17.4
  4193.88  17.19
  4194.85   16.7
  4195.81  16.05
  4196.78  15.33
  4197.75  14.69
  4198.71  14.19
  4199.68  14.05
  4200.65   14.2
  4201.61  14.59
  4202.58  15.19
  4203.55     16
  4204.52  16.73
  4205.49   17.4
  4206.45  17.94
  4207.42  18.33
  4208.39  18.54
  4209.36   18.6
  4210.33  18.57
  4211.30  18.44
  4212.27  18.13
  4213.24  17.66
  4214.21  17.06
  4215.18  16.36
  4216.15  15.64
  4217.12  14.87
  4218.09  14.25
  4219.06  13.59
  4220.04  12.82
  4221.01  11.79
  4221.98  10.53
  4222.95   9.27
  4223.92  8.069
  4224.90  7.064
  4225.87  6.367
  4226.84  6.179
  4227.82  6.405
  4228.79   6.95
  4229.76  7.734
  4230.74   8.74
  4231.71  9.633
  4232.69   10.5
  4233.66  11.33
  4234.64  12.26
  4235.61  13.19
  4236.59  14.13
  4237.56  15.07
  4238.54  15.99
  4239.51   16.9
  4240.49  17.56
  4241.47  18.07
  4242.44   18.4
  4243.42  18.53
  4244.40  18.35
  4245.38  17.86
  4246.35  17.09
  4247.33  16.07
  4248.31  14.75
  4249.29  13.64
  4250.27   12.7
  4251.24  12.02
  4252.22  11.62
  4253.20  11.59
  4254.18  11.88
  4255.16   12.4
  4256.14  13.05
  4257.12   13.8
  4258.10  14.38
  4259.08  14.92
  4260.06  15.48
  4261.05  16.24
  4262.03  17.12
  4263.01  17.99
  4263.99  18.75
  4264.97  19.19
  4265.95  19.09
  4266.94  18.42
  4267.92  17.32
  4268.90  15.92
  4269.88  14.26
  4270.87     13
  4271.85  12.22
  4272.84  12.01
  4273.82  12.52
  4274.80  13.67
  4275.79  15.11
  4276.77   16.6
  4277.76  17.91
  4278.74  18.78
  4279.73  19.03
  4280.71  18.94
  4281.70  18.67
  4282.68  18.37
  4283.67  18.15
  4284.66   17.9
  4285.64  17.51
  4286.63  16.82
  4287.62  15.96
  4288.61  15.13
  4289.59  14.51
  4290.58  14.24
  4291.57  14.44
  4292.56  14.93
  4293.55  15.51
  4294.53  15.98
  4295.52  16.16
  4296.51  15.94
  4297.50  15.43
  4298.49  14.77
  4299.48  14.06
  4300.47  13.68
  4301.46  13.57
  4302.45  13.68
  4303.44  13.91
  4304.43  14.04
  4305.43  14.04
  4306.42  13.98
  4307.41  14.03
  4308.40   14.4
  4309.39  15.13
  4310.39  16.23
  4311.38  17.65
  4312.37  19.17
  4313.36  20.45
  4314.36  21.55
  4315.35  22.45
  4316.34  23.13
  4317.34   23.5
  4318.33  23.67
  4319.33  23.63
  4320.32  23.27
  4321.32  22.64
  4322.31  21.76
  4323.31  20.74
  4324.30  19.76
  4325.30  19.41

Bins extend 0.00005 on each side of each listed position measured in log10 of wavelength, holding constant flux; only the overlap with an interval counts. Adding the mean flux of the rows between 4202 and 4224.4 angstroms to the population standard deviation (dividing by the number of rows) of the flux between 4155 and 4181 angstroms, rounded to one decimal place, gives 16.8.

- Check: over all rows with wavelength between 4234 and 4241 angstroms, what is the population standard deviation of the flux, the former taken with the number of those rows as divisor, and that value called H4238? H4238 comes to 1.8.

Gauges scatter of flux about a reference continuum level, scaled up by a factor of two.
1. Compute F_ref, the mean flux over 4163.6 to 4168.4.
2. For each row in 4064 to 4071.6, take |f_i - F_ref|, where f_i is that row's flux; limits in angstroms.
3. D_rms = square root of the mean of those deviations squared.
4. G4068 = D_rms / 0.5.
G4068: 12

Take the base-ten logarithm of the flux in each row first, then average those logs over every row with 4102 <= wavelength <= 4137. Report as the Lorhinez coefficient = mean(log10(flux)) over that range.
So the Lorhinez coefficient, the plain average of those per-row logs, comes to 1.22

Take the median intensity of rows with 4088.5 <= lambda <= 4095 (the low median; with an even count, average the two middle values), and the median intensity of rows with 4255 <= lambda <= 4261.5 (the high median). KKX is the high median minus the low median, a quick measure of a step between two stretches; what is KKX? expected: -4.1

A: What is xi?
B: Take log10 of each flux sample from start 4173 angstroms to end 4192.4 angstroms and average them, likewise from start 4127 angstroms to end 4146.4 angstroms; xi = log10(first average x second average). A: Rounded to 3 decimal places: 0.166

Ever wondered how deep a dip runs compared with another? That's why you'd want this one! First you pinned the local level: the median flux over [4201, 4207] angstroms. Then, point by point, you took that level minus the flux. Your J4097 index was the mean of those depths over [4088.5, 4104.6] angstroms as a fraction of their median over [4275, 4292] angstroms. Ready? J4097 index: 0.2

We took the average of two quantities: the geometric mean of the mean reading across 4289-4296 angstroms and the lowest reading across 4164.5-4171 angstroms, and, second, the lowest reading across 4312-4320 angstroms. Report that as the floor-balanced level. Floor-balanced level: 17.5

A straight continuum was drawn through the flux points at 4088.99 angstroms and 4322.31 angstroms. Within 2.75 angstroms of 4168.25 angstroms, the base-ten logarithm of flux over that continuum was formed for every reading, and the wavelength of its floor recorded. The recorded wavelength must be 4170.77 angstroms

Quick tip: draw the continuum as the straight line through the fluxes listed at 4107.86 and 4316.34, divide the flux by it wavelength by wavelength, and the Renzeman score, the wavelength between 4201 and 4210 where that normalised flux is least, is 4201.61 angstroms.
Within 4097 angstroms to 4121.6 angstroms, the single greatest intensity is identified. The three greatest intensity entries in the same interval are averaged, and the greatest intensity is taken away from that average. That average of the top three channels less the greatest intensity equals -0.22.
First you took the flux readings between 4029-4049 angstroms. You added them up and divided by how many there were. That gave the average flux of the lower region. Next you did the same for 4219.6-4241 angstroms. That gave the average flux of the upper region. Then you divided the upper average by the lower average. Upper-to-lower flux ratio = 0.83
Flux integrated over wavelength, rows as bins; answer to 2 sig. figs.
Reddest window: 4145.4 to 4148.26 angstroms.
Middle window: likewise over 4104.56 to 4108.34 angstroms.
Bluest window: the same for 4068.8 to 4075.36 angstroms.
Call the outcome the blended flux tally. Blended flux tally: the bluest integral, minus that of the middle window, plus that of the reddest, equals 69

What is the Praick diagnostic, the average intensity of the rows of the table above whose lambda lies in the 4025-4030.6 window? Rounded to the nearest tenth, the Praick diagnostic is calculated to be 13.0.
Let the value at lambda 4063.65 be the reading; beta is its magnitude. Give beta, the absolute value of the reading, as 11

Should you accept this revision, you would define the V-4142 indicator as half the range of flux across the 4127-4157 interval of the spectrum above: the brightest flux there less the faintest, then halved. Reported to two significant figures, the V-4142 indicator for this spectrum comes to 2.1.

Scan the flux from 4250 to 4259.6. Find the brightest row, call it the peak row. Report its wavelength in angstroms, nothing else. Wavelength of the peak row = 4259.08 angstroms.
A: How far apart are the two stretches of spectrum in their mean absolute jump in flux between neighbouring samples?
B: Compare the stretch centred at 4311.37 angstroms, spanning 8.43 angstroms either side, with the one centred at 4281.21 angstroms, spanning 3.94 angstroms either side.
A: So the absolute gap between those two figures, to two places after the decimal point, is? 0.30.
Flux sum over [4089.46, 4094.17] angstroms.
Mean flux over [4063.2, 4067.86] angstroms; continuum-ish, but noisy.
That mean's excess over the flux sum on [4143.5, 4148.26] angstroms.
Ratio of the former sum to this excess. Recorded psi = -1.5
